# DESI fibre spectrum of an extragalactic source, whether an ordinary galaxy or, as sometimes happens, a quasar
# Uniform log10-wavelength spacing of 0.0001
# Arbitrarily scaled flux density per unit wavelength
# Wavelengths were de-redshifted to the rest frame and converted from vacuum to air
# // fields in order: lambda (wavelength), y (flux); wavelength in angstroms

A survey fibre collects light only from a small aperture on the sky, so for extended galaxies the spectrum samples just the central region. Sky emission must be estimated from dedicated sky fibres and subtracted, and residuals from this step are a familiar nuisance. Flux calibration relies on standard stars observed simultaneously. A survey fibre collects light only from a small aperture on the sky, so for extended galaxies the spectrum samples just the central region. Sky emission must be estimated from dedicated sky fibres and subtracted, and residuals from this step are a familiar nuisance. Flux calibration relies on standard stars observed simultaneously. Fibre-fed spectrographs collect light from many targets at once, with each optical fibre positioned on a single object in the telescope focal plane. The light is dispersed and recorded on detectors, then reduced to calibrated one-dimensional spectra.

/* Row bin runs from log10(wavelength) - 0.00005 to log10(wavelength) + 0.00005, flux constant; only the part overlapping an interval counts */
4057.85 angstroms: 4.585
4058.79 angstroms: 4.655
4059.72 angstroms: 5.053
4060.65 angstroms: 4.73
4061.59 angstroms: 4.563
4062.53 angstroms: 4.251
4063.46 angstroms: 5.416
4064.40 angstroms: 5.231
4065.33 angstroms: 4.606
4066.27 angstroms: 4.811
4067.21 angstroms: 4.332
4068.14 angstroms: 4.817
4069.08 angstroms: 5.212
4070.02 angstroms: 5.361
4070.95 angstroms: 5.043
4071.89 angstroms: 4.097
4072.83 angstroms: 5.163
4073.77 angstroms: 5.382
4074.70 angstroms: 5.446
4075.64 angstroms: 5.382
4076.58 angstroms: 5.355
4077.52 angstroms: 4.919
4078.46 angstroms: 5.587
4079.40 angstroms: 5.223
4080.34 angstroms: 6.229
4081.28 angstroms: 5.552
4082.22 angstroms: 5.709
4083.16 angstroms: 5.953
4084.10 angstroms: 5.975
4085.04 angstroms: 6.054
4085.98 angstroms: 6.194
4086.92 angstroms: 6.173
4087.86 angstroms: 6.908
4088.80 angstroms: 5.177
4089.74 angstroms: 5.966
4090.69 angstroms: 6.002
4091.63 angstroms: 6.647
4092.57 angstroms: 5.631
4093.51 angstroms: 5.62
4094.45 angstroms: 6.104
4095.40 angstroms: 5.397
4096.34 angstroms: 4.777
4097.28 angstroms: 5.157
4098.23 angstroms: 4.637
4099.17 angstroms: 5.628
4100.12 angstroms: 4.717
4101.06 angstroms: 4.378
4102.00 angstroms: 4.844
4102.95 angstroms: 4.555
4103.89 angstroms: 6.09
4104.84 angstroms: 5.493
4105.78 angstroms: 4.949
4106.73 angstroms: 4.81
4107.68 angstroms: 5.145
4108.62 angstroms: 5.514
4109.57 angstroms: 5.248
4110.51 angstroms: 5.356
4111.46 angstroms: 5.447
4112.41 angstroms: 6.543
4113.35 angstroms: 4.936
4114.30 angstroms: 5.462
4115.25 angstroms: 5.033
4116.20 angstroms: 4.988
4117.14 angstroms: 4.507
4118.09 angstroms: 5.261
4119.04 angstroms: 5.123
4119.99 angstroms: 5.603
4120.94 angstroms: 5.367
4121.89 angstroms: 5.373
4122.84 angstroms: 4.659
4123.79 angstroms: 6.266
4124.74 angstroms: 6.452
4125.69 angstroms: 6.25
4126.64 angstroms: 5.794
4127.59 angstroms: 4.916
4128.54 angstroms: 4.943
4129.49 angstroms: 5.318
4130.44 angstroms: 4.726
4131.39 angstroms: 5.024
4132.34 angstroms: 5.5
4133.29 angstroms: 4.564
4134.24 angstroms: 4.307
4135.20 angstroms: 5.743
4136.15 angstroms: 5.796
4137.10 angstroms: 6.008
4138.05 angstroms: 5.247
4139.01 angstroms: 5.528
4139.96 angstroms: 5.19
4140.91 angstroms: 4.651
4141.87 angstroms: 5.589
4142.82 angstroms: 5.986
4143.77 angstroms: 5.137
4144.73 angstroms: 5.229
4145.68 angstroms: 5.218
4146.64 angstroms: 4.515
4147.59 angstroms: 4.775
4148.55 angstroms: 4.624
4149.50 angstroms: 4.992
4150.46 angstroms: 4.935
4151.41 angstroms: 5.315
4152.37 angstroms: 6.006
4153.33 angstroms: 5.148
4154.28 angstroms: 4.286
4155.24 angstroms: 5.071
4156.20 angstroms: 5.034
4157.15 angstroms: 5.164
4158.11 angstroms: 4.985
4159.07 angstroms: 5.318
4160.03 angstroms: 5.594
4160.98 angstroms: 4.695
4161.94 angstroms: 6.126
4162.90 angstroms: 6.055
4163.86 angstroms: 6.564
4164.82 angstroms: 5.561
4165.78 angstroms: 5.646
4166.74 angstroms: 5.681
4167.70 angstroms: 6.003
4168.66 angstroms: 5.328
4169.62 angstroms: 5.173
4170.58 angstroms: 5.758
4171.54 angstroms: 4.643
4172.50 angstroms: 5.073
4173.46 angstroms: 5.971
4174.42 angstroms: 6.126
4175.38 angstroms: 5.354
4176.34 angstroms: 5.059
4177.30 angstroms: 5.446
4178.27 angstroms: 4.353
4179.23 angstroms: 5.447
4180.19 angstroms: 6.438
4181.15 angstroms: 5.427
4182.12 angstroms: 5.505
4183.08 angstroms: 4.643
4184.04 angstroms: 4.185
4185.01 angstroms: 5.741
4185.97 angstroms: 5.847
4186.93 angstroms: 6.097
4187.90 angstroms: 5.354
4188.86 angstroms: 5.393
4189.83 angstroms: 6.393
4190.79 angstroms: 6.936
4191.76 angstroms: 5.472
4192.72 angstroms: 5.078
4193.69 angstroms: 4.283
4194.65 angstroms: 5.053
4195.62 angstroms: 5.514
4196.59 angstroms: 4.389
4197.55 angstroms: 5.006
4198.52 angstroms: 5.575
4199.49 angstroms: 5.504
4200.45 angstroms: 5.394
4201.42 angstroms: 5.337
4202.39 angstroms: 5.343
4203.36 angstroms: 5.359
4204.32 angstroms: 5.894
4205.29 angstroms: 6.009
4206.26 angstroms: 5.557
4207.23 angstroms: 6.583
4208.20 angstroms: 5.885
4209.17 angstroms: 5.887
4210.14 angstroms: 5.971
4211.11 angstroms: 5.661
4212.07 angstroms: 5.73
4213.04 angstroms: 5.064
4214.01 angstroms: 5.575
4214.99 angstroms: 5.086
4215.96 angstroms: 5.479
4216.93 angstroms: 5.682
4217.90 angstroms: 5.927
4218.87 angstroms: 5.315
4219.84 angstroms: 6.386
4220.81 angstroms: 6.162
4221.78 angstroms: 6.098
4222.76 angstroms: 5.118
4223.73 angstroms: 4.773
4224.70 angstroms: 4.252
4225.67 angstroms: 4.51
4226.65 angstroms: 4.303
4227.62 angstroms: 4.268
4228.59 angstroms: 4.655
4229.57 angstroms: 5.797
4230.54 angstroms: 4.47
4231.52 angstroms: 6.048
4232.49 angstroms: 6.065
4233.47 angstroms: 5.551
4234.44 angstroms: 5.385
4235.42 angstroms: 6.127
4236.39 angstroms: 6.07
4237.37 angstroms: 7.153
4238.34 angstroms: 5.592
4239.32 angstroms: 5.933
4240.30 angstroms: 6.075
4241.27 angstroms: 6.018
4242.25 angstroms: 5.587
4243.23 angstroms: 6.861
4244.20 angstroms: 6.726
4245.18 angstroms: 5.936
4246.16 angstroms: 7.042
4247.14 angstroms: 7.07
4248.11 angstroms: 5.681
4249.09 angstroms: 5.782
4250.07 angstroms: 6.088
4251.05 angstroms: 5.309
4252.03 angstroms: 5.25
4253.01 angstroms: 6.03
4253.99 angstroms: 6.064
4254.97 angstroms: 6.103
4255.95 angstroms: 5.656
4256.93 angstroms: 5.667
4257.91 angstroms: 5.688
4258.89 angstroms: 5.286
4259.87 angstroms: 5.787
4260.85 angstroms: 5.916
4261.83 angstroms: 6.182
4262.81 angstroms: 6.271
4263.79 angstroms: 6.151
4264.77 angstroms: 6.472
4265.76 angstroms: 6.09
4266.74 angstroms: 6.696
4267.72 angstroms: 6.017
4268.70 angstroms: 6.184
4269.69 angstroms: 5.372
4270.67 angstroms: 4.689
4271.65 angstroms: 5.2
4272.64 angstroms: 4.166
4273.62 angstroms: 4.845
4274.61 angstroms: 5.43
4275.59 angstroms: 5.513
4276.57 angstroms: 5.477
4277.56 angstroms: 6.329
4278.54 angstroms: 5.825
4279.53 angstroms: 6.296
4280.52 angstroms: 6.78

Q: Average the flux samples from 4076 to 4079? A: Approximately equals 5.3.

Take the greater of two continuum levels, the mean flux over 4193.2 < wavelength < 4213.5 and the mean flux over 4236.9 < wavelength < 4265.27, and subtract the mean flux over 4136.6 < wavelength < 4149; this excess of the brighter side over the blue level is 0.8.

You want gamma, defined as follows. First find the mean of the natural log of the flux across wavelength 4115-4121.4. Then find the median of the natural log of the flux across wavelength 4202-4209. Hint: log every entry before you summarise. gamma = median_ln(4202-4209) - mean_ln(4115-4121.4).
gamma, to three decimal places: 0.140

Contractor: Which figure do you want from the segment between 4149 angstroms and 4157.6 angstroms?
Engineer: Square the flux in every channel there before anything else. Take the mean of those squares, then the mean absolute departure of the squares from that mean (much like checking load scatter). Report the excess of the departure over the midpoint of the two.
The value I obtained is -11.7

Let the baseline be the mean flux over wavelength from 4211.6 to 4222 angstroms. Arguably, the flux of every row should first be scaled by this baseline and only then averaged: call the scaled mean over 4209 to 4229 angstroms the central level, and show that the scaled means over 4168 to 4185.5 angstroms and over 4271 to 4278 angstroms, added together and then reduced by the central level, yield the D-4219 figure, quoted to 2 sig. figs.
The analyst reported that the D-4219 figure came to 0.93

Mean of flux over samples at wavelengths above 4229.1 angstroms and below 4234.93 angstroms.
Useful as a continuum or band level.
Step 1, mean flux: 5.6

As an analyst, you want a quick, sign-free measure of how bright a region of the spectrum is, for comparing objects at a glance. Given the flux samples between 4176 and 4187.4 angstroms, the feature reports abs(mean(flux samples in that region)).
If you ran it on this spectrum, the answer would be 5.35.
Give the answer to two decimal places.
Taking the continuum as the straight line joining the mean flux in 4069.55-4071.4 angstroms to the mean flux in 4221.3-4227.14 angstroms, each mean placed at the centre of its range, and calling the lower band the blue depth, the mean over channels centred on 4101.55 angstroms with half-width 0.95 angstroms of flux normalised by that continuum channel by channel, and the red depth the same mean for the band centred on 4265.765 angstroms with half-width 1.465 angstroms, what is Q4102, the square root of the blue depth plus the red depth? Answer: 1.50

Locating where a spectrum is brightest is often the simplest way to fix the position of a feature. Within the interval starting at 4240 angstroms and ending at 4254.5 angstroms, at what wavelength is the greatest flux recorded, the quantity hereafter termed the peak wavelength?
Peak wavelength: 4247.14 angstroms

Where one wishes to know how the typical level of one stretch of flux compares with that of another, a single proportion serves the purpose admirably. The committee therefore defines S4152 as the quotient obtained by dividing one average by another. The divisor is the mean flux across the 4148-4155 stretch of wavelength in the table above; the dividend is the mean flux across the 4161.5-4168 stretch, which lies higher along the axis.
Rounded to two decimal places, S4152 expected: 1.18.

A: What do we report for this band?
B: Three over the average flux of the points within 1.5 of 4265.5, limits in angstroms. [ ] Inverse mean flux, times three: 0.47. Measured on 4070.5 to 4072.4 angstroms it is 0.66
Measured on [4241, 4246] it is 0.48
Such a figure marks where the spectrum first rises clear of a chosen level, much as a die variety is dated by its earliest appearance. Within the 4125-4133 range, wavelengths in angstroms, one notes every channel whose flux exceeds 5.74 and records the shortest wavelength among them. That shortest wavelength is 4125.69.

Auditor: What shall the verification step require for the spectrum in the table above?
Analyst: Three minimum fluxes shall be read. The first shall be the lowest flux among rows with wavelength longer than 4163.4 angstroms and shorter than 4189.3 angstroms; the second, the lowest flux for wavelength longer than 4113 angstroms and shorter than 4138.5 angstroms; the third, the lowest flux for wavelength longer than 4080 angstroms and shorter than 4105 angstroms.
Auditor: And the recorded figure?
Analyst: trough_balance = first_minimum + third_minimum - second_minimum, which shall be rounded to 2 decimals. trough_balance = 4.26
